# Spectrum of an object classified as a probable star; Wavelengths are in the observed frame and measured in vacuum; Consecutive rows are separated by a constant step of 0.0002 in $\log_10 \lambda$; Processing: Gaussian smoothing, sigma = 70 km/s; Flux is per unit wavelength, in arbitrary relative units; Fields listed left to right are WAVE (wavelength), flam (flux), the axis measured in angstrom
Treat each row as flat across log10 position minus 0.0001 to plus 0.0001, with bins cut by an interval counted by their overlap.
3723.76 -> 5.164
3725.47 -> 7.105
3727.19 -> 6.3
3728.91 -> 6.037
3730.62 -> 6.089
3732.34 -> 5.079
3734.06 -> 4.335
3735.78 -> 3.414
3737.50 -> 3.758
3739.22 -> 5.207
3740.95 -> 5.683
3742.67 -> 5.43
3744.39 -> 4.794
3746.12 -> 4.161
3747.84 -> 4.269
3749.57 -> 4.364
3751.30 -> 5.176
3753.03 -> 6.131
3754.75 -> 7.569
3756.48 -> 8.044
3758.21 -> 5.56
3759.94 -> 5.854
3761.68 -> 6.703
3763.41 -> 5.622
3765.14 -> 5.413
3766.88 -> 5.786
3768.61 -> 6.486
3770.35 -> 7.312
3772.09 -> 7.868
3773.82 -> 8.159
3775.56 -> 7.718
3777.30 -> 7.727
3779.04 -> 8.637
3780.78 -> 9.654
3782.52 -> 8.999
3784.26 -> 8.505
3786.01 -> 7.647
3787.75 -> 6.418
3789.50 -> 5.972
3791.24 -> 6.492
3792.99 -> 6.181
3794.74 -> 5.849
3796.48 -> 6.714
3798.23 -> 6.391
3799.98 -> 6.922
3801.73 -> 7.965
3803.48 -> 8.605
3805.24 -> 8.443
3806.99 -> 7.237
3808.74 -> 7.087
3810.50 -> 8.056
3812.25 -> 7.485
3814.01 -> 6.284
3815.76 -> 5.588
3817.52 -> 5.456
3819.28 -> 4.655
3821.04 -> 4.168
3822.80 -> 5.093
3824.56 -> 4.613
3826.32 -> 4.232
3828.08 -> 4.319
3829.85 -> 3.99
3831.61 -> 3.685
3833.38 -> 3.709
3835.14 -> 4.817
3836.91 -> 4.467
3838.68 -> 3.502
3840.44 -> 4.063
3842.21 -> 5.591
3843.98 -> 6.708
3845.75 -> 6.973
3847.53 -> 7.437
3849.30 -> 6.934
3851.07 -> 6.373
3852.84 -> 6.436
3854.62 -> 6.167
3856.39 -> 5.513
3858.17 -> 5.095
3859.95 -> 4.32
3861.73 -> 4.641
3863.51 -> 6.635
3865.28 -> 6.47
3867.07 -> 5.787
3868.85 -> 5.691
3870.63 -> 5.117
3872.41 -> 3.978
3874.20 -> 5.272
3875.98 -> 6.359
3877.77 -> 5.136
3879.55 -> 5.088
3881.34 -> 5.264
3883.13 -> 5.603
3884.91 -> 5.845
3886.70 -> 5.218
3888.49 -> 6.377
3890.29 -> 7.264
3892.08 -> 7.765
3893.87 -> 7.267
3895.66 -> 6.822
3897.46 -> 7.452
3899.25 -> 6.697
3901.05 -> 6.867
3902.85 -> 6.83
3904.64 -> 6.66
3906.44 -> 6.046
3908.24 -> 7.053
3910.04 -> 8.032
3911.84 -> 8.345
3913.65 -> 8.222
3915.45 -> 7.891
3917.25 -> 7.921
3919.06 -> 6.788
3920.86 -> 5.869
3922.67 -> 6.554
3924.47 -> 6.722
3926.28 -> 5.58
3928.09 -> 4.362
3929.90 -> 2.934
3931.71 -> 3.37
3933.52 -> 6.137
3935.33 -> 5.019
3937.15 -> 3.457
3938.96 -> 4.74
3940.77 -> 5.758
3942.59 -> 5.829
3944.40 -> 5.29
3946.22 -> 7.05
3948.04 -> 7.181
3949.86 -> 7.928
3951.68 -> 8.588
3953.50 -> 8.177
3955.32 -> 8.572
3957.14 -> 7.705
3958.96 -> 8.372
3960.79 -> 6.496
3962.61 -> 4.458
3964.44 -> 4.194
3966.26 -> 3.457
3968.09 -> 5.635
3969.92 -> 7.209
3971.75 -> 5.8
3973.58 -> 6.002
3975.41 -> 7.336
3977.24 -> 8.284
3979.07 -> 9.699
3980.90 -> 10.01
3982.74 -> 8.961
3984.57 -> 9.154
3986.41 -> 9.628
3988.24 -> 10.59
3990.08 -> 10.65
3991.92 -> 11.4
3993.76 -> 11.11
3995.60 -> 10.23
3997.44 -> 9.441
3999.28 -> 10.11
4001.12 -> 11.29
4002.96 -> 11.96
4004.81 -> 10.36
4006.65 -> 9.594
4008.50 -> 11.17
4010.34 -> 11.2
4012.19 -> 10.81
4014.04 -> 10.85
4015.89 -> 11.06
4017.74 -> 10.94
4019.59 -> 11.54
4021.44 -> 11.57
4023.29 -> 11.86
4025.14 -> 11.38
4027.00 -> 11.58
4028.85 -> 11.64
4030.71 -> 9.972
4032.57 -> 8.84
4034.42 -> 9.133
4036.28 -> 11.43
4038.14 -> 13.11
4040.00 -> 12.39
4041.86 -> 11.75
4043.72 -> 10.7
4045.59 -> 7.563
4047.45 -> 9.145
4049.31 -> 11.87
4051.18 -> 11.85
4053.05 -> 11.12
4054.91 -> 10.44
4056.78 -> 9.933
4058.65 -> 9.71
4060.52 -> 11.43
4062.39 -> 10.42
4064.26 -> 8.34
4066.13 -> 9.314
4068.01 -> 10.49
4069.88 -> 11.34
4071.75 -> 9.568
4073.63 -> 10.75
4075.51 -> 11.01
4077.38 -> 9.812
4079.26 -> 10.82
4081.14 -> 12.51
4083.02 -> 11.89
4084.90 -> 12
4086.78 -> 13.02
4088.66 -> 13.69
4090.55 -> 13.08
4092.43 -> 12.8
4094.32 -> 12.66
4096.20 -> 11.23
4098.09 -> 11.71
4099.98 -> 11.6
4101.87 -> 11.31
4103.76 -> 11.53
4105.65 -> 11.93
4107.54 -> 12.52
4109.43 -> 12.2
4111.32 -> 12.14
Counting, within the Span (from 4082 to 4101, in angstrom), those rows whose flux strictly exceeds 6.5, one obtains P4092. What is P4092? 10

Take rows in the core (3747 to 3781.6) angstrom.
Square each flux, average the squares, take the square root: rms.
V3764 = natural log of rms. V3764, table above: 1.92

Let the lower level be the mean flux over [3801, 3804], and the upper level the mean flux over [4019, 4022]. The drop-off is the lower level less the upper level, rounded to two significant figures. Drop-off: -3.3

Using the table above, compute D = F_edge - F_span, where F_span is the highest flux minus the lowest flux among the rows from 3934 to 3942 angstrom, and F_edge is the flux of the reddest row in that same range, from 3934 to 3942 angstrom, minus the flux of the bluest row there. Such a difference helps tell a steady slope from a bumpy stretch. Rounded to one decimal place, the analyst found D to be -1.6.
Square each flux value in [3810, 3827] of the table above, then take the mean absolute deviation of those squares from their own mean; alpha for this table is 12.5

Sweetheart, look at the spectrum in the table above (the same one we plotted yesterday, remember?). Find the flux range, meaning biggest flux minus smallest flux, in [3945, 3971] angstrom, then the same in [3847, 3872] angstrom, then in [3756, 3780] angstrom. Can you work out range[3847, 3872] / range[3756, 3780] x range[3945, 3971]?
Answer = 5.0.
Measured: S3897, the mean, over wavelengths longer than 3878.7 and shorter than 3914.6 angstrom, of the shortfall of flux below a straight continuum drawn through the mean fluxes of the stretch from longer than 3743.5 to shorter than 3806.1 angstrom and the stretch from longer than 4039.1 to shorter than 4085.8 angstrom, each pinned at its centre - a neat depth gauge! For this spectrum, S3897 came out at 1.7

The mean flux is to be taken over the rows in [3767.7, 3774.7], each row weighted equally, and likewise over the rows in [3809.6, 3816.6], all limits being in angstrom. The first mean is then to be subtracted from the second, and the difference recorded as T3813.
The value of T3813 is -1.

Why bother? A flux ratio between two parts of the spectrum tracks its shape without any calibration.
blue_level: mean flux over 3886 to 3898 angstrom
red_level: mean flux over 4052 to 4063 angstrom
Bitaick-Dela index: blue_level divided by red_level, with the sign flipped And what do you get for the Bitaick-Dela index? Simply -0.65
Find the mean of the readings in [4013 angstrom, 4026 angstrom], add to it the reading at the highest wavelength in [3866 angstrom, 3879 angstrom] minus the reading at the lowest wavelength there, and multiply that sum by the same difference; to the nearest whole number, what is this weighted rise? -7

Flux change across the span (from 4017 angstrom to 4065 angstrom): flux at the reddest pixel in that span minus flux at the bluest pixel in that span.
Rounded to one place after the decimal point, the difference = -2.6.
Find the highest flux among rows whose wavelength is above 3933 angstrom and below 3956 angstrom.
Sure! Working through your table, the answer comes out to 8.588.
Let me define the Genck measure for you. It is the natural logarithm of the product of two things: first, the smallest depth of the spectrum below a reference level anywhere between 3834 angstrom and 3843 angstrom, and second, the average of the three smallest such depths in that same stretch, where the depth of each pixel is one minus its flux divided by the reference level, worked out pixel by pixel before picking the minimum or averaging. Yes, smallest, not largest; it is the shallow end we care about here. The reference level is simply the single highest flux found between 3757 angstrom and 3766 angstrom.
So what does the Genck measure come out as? -3.1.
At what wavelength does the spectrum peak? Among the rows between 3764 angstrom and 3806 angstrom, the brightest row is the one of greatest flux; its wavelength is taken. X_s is 3780.78 angstrom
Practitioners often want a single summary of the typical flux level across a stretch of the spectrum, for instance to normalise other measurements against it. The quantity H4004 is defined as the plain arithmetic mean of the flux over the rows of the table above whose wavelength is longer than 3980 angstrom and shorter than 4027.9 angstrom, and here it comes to 11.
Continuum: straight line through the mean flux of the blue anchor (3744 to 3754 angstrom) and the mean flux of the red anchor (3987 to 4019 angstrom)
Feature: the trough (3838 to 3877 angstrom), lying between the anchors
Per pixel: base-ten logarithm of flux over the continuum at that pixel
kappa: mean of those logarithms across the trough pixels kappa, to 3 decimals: -0.120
